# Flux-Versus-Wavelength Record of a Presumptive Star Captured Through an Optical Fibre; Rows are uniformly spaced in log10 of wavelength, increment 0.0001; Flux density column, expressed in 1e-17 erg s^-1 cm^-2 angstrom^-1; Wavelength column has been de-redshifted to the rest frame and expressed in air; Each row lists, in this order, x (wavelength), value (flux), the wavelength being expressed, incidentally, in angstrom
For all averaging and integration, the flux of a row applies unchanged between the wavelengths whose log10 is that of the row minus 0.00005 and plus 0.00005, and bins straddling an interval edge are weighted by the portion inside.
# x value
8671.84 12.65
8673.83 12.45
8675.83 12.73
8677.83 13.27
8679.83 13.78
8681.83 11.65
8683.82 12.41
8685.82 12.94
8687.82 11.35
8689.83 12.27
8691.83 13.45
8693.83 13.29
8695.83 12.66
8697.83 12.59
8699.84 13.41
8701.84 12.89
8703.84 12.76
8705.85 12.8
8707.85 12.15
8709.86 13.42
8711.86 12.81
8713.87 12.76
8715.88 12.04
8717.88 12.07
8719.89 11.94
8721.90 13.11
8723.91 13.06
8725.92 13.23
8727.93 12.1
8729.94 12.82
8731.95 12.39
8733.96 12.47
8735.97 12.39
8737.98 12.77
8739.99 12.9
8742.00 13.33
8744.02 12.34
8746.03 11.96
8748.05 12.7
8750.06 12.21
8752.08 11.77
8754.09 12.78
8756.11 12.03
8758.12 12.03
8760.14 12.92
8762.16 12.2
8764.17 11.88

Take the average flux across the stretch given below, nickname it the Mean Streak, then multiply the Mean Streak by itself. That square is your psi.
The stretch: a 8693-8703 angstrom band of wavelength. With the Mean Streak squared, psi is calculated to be 168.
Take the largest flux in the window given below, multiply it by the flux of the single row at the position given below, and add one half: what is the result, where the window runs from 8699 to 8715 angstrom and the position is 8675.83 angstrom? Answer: 171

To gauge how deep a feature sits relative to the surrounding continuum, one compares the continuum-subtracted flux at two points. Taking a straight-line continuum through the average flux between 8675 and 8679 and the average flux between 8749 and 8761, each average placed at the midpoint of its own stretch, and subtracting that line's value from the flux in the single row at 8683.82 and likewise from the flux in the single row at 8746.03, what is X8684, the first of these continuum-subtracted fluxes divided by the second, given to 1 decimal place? 1.3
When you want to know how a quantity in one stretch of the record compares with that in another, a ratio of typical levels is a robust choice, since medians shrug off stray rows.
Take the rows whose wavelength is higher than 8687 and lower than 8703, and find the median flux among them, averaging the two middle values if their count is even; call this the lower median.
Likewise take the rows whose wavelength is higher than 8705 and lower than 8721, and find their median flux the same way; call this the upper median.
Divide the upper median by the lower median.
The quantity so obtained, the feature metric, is 0.97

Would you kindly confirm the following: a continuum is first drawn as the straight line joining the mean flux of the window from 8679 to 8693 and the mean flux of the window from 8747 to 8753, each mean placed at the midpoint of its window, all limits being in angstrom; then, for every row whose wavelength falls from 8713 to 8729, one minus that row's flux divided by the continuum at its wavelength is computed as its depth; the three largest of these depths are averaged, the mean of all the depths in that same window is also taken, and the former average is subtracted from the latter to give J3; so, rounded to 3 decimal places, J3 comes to -0.043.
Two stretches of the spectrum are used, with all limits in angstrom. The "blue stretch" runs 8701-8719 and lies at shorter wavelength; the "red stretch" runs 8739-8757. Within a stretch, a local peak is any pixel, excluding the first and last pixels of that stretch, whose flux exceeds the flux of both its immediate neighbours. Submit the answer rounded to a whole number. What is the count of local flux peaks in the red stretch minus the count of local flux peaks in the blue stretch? 1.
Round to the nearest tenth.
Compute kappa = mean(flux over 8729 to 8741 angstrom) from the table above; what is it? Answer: 12.6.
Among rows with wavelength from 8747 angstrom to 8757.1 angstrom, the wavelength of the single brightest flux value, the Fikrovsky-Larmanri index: 8754.09 angstrom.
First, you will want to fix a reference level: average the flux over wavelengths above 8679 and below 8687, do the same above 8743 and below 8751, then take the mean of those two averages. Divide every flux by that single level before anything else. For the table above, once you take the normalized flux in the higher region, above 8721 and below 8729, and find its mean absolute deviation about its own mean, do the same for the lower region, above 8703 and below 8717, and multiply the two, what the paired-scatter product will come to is 0.0008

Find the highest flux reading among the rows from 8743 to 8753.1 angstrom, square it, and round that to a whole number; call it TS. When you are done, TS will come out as 161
